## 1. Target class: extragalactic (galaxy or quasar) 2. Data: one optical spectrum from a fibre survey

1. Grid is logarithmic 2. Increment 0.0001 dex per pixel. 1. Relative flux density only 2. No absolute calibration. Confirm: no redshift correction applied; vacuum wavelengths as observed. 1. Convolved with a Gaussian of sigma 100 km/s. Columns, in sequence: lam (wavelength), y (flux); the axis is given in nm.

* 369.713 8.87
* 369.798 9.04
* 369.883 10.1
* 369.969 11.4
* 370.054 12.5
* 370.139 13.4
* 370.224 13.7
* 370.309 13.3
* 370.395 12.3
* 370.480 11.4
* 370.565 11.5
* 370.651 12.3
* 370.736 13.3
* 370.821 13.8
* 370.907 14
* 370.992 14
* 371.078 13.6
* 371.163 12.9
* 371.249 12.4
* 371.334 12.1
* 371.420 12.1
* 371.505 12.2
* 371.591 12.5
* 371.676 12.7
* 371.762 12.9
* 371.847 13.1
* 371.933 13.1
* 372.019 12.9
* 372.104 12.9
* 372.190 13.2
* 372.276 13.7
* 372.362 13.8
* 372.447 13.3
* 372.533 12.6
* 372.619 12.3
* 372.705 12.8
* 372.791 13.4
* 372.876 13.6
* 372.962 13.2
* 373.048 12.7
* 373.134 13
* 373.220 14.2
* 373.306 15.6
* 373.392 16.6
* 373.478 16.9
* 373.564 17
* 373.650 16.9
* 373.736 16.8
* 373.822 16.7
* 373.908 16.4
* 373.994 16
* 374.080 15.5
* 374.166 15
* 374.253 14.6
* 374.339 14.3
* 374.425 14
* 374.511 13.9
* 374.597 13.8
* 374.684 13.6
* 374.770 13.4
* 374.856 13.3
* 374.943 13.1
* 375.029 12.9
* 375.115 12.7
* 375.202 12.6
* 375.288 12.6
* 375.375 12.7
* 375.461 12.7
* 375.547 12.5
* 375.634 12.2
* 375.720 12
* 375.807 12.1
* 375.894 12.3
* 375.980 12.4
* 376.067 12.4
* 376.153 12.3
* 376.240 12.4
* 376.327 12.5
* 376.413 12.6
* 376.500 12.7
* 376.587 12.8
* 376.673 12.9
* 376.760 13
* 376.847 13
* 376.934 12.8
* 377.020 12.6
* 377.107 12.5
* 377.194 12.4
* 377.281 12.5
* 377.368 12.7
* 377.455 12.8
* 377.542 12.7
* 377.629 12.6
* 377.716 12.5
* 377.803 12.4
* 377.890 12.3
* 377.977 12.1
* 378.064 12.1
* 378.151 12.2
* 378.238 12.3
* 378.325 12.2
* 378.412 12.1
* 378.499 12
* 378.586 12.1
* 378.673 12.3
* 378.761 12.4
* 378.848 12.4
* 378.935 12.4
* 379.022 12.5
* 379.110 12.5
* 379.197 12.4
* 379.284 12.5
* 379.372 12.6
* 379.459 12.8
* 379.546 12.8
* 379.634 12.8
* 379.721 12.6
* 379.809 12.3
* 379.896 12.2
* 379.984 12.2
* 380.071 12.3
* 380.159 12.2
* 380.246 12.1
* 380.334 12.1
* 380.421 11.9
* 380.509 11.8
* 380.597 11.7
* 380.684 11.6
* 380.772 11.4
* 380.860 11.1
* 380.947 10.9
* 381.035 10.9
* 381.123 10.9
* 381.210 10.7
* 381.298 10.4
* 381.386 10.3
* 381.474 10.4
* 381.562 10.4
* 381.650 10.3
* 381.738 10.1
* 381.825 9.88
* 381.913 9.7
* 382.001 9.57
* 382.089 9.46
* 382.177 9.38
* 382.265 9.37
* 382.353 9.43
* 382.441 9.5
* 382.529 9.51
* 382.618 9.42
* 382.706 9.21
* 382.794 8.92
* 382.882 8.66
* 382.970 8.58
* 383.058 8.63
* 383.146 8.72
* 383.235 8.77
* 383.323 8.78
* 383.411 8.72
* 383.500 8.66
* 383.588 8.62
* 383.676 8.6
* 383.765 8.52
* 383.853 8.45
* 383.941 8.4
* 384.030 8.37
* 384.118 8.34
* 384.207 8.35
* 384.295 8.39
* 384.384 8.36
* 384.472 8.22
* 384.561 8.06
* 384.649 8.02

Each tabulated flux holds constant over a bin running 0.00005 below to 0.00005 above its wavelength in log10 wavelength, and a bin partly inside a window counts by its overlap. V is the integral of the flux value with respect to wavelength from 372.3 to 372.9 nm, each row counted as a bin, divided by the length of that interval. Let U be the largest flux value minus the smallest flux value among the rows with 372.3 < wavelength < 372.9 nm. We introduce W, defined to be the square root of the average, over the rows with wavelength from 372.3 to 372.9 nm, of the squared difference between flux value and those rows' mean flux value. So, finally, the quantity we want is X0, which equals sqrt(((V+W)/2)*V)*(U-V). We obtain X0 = -110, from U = 1.5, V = 13.1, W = 0.5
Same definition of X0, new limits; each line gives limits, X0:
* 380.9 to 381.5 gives -77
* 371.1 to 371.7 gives -104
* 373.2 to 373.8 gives -162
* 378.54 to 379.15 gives -105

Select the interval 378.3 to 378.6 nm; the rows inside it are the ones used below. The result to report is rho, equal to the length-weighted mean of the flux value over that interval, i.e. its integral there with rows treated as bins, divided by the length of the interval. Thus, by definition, 12.1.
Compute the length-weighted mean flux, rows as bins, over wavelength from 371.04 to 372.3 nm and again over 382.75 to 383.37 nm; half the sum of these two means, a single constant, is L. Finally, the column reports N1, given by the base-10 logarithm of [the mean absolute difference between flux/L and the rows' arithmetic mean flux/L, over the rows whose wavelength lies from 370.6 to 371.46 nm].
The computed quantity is -1.19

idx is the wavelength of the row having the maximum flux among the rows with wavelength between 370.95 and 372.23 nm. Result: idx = 370.992 nm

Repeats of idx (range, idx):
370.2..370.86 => 370.821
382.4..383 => 382.529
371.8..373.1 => 372.362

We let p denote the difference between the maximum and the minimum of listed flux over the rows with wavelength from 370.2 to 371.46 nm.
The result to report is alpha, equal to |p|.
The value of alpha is 2.6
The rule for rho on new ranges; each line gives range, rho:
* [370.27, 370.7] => 12.2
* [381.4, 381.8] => 10.3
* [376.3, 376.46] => 12.6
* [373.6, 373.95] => 16.7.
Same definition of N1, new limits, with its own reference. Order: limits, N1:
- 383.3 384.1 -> -1.96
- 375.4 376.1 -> -1.79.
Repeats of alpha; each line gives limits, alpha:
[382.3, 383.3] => 0.9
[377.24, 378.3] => 0.7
